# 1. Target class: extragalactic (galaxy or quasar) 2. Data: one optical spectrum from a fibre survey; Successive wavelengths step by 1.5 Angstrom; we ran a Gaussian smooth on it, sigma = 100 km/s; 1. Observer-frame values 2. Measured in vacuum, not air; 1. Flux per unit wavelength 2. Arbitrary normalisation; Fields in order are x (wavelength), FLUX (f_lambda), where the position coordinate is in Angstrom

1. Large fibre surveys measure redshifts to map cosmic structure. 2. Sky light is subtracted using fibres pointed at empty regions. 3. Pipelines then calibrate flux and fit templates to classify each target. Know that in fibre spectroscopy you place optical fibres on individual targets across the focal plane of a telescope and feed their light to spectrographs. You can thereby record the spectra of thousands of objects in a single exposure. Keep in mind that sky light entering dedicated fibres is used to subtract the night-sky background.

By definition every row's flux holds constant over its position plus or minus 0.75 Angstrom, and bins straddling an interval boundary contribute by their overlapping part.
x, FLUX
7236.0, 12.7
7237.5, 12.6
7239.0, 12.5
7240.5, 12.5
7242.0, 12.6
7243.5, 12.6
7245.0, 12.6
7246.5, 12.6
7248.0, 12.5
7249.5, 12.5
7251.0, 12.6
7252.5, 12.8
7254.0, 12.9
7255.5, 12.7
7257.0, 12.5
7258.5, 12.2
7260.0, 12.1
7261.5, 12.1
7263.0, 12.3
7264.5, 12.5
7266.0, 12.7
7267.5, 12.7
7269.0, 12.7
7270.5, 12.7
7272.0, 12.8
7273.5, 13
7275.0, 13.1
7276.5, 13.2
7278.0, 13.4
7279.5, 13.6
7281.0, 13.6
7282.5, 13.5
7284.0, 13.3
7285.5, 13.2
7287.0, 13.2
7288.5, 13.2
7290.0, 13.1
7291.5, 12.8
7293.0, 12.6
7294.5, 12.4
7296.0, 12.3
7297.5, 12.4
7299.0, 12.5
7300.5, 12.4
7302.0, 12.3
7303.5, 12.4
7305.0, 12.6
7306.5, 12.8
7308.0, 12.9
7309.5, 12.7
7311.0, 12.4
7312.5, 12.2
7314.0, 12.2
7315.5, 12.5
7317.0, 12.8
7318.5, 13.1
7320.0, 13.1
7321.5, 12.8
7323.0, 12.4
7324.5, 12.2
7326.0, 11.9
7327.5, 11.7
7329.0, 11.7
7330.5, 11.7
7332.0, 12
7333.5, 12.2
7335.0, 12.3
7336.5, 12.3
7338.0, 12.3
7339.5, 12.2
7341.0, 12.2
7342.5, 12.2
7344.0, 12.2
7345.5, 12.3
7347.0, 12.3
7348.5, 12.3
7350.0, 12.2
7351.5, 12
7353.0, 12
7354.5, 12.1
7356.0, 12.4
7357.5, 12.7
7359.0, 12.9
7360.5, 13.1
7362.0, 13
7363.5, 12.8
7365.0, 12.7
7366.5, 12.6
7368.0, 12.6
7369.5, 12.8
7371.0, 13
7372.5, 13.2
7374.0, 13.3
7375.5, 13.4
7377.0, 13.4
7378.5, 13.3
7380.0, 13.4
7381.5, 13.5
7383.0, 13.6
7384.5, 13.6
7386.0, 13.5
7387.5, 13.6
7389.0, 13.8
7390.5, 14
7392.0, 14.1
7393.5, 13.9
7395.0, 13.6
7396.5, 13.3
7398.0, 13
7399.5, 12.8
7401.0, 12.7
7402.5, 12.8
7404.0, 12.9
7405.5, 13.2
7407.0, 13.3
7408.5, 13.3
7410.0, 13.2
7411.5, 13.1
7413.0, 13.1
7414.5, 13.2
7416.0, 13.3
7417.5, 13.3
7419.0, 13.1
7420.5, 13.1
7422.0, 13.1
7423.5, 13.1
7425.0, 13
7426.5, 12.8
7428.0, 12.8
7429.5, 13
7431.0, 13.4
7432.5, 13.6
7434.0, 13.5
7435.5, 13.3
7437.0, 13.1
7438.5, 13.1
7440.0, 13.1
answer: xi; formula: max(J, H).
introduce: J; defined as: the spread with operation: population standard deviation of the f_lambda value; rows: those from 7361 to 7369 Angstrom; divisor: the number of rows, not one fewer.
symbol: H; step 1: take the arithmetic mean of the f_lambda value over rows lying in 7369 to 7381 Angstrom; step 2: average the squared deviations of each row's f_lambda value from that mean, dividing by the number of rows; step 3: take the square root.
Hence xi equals 0.20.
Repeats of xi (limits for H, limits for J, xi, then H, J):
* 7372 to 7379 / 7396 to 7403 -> 0.21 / 0.07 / 0.214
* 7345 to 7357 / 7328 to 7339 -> 0.25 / 0.14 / 0.255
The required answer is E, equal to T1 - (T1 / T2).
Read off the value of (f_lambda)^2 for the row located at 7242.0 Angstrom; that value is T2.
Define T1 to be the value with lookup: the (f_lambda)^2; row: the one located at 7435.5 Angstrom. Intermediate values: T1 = 177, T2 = 159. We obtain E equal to 176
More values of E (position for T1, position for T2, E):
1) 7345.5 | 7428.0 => 150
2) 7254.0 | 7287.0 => 165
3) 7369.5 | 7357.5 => 163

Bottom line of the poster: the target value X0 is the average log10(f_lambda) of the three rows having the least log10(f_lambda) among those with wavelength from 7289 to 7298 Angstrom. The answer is 1.092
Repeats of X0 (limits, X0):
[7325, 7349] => 1.068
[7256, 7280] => 1.084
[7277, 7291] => 1.119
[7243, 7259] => 1.093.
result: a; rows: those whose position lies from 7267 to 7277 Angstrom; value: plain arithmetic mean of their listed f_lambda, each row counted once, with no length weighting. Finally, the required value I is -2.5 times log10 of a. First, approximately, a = 12.9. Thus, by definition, -2.775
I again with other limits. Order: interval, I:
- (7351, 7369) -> -2.749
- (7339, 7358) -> -2.719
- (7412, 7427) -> -2.794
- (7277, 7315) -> -2.768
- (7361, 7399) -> -2.811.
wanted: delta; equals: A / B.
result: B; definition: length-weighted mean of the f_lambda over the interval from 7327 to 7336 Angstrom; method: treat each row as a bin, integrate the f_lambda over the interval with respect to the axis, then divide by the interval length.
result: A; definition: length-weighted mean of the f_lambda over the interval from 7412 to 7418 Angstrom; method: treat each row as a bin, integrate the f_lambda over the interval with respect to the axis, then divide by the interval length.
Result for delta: 1.11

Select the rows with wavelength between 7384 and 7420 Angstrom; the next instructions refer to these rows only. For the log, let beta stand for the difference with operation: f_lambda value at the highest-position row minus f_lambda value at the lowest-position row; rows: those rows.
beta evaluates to -0.5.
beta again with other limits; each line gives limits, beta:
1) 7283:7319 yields -0.2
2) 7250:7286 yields 0.6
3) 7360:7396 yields 0.5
